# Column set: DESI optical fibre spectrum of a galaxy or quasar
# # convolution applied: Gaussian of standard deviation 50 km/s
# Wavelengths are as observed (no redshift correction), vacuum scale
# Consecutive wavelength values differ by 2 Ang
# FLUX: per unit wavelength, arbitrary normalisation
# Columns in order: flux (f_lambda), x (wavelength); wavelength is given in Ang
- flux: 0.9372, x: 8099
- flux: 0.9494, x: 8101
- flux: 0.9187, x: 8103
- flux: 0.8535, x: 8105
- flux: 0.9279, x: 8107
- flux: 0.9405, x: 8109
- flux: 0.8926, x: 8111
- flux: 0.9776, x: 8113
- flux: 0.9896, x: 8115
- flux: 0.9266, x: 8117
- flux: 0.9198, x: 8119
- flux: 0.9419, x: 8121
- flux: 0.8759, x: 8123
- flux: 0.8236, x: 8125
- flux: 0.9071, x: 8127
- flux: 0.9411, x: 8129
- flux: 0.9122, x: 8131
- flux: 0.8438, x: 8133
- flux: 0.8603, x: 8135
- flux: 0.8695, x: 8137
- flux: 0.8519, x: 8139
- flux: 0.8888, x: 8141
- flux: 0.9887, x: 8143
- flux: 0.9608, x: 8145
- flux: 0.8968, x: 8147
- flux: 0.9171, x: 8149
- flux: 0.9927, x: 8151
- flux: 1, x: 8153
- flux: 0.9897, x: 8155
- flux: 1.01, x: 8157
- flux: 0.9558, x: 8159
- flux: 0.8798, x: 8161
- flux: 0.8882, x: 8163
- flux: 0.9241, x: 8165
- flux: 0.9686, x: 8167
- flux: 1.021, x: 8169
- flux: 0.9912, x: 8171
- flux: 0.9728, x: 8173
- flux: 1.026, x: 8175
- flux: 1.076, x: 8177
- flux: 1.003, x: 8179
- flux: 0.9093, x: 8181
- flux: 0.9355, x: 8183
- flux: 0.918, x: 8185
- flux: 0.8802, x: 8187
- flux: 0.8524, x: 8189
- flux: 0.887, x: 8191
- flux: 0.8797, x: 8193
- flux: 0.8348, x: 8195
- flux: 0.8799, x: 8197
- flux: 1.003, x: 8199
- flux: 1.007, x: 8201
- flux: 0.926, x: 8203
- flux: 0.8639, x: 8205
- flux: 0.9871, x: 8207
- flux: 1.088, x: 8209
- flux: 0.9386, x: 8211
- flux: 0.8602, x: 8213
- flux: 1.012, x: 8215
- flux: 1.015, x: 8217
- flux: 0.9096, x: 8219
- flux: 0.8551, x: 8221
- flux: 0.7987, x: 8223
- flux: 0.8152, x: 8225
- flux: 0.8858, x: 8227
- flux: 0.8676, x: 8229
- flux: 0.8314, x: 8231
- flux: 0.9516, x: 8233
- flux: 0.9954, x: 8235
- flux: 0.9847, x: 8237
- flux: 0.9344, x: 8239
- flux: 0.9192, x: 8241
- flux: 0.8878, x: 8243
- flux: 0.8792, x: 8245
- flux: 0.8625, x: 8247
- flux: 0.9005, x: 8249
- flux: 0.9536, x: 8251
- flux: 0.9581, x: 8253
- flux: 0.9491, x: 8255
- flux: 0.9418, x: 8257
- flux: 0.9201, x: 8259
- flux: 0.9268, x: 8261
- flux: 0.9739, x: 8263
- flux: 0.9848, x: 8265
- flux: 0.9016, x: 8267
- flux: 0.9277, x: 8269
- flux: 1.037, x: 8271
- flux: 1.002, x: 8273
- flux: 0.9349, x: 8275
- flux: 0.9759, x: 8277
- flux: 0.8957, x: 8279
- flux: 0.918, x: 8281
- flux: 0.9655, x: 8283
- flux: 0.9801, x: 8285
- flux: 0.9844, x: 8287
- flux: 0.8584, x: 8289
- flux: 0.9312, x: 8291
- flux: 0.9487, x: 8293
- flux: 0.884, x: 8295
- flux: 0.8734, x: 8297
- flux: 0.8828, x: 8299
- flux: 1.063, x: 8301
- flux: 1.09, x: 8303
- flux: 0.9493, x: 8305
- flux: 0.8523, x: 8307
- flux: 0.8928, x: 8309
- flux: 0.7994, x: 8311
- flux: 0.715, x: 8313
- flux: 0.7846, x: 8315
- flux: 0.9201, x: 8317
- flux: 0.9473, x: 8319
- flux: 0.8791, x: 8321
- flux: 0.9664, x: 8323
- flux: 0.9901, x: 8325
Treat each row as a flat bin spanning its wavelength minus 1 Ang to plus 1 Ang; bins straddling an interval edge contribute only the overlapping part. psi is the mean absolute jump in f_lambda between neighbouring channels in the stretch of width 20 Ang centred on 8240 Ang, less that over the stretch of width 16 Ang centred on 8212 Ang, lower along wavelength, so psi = -0.065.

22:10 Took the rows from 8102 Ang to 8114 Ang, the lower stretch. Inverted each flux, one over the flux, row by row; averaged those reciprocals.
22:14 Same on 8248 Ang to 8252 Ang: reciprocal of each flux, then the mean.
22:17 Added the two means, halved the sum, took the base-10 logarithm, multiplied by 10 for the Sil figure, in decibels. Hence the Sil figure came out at 0.35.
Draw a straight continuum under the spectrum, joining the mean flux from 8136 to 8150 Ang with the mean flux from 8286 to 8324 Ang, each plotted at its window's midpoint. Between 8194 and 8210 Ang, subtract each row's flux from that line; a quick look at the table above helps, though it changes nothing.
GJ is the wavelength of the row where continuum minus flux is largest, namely 8195 Ang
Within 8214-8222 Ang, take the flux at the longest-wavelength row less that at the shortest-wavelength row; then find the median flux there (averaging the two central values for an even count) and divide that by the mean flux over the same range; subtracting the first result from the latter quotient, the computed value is 1.17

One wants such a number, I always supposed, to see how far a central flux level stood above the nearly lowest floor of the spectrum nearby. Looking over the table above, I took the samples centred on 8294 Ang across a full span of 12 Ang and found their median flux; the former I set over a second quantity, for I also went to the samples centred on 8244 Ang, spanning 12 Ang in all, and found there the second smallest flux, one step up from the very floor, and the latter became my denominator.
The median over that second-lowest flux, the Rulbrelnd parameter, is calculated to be 1.00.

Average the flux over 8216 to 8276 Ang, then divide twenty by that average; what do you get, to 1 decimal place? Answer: 21.7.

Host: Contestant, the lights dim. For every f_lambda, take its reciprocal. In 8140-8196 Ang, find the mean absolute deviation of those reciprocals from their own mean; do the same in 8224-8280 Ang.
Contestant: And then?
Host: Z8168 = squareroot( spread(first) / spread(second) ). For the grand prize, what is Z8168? 1.10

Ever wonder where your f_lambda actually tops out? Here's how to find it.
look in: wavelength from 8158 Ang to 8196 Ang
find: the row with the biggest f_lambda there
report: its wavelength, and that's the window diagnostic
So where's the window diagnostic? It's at 8177 Ang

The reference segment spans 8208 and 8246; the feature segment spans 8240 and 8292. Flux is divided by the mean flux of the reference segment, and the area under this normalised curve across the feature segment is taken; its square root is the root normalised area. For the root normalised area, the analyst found 7.29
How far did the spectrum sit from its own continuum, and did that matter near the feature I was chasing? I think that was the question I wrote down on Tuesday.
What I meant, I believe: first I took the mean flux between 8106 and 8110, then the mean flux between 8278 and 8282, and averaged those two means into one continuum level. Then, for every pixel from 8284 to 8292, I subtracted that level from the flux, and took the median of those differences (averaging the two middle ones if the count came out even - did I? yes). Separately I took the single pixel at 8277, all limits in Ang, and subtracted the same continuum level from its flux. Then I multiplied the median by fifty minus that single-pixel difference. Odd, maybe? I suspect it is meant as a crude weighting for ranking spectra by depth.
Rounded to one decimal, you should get 1.8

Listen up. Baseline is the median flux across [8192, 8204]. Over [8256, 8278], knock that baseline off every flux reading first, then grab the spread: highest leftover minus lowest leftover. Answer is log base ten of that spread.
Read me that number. -0.87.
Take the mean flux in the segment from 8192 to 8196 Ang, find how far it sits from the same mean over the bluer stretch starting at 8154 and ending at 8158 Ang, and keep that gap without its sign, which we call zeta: 0.14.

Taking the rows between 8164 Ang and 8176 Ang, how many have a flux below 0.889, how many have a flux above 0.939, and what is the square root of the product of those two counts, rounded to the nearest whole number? 0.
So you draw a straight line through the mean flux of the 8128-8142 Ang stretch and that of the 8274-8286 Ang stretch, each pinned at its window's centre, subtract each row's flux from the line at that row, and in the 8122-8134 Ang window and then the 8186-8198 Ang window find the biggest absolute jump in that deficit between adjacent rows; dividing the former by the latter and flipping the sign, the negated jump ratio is -1.8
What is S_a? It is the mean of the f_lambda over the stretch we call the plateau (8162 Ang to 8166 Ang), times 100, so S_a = 91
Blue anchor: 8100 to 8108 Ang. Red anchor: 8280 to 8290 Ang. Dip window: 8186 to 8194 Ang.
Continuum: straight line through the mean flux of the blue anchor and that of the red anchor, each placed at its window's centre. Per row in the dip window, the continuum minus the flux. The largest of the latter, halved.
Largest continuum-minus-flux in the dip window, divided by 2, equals 0.037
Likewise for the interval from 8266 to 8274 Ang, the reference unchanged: 0.018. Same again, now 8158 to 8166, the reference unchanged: 0.021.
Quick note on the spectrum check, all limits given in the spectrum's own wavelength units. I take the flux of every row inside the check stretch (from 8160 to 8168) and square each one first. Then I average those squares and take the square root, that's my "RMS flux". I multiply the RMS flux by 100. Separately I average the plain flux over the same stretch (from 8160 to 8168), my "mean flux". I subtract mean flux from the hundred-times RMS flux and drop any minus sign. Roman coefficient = 90.7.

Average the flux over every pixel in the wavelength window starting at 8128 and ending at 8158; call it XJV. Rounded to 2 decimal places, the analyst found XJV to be 0.93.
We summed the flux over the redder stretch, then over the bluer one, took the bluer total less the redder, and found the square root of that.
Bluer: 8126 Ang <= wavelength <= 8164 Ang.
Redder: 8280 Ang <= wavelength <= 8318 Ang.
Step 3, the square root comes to 0.51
